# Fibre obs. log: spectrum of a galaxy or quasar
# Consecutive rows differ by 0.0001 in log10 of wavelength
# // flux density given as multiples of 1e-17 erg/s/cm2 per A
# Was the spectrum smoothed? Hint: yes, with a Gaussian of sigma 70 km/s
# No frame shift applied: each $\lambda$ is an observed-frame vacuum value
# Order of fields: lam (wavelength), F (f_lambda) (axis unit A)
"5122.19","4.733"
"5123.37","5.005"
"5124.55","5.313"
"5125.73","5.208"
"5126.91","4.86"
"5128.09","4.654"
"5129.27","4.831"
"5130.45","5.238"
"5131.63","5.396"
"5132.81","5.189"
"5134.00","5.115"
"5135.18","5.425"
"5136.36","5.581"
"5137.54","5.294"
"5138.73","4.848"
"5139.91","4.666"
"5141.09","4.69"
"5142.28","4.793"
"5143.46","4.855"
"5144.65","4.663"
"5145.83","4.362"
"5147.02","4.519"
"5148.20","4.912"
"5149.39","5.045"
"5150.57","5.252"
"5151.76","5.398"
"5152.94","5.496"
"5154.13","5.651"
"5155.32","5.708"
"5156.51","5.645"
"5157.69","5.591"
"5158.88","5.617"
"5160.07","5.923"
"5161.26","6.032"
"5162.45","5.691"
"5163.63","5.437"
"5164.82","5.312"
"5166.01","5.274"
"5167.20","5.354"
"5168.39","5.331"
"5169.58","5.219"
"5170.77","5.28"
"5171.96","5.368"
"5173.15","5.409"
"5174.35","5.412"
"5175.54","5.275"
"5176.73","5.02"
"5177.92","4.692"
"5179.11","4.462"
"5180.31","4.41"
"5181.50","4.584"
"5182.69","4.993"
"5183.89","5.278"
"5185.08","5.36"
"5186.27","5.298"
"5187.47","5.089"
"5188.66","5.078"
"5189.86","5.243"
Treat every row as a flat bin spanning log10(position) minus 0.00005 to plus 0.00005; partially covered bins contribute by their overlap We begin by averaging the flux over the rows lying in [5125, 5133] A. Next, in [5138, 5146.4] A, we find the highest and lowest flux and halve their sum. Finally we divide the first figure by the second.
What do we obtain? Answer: 1.10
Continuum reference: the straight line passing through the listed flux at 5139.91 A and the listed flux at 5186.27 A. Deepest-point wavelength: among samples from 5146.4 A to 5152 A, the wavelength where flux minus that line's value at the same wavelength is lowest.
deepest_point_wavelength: 5147.02 A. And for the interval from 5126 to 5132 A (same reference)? 5128.09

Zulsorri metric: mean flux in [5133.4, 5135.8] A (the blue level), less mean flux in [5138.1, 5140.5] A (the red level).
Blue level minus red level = 0.51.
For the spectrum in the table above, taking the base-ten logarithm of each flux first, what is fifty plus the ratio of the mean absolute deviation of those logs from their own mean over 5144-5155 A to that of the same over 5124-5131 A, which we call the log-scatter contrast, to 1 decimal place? 51.6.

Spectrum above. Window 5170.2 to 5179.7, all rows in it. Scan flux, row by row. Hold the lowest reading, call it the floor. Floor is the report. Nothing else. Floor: 4.462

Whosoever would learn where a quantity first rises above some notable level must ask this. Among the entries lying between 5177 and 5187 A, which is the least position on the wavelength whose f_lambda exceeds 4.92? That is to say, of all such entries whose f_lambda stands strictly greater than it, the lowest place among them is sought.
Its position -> 5182.69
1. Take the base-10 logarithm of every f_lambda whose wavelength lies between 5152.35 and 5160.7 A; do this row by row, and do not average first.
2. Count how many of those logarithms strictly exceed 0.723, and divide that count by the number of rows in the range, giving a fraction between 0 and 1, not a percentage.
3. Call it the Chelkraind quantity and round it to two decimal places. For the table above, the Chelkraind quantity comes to 1.00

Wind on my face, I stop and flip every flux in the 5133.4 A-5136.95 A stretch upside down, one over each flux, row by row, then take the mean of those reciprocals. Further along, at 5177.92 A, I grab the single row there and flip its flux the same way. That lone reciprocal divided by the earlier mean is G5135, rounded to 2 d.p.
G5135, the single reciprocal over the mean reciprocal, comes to 1.14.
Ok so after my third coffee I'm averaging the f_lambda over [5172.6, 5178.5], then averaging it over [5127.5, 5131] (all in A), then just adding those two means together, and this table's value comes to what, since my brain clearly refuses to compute 10.1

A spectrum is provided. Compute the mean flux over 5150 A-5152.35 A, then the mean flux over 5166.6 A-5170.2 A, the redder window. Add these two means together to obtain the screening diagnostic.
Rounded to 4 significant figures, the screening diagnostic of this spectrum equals 10.63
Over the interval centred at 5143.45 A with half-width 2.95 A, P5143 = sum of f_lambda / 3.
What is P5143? 7.8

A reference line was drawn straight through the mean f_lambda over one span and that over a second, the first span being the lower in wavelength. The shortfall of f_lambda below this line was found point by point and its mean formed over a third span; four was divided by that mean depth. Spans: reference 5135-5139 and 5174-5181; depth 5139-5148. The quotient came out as 7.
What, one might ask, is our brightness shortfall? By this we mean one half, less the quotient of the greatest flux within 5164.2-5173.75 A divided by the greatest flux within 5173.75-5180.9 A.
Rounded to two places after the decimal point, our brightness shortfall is -0.50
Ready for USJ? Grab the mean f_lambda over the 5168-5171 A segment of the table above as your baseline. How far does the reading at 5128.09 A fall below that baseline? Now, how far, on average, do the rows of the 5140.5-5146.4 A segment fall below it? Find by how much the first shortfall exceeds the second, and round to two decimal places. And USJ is 0.02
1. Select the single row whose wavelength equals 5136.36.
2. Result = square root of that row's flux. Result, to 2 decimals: 2.36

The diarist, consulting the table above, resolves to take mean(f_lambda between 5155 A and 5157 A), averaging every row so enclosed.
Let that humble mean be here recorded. 5.7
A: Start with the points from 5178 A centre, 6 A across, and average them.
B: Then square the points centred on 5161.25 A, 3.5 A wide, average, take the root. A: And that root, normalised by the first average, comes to 1.23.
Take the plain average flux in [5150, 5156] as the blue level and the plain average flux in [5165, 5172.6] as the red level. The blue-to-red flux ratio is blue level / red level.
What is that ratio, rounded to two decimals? 1.04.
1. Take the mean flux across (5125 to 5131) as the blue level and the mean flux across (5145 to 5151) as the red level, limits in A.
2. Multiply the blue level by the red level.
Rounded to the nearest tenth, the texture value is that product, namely 23.9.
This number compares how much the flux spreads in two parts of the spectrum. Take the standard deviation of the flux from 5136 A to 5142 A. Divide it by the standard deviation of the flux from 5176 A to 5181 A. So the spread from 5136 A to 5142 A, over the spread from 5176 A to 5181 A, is 1.5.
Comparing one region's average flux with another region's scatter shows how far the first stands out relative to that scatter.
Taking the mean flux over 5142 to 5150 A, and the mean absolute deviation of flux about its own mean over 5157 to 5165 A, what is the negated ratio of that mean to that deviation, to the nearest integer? -25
